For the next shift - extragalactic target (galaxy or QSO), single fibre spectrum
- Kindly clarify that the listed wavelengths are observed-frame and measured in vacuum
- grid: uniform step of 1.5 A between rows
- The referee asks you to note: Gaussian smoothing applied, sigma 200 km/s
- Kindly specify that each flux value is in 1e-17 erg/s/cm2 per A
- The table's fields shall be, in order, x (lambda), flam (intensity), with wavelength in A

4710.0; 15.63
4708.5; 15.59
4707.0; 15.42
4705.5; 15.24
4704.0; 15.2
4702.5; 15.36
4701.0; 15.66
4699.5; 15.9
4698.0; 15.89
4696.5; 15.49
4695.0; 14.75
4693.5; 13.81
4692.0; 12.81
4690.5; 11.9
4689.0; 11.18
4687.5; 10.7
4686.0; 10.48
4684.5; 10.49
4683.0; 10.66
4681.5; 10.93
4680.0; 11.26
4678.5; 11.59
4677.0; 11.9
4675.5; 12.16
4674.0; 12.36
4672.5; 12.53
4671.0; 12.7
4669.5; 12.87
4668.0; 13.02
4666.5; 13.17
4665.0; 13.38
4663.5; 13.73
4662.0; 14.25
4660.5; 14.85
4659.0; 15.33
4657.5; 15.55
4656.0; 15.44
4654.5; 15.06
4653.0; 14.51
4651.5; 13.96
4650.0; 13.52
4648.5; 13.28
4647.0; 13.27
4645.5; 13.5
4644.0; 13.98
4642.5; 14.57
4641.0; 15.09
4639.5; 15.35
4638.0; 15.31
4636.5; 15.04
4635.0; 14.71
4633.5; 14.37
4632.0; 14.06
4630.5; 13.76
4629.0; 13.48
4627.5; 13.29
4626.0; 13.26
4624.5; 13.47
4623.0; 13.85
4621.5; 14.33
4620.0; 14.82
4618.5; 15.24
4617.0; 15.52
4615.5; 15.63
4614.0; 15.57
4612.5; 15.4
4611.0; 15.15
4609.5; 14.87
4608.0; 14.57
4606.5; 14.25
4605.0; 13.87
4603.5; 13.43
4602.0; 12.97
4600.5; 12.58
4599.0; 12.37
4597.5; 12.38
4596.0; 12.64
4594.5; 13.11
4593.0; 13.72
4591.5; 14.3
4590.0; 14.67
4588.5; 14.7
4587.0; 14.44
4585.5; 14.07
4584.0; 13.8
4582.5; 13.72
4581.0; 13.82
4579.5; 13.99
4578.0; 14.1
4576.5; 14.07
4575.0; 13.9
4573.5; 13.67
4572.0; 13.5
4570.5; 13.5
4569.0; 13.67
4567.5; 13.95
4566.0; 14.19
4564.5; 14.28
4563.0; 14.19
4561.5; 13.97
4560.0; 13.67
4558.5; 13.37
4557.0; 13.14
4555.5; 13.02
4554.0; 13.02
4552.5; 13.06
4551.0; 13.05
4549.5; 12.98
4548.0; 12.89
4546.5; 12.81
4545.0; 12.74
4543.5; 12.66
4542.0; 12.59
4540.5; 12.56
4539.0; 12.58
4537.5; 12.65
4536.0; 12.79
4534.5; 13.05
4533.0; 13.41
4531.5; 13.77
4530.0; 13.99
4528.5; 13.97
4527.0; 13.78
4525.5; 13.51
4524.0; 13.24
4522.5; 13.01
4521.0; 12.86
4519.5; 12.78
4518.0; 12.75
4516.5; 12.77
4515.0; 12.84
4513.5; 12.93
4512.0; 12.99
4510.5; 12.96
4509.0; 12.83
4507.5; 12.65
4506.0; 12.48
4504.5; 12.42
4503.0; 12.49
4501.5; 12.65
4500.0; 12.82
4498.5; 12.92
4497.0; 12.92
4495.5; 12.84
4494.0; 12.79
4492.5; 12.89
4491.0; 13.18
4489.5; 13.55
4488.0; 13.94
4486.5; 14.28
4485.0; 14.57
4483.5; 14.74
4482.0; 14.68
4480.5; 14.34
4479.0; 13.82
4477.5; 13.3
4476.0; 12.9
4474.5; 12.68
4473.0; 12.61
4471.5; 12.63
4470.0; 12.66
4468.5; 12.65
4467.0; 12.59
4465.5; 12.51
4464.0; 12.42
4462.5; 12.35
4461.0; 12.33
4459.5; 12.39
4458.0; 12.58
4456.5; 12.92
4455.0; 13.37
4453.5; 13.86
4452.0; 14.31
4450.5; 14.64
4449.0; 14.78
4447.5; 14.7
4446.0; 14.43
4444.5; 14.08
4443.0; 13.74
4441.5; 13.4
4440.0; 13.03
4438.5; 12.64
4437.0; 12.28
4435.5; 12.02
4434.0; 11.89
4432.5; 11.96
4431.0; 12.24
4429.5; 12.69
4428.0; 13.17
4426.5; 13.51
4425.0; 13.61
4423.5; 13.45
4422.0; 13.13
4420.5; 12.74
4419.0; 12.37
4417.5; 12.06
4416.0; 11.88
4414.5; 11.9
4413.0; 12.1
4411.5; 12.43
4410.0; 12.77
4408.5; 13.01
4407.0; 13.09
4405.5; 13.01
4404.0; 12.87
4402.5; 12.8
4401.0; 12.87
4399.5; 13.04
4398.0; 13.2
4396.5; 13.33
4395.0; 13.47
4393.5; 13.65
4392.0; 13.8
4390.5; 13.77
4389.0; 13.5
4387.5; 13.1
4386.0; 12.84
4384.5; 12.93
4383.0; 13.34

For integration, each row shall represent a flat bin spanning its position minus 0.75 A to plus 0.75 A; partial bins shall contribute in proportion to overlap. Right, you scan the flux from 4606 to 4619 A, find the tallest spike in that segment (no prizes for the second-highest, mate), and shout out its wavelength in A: 4615.5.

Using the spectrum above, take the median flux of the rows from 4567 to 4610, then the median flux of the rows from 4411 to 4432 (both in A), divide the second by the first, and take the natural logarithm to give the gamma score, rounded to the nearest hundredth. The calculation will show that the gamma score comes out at -0.10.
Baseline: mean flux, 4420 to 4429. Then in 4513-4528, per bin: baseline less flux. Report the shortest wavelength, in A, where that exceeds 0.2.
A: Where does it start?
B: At 4513.5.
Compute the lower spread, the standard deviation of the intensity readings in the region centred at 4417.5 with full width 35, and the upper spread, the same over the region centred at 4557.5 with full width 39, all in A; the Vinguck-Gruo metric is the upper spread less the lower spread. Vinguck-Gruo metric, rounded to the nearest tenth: 0.0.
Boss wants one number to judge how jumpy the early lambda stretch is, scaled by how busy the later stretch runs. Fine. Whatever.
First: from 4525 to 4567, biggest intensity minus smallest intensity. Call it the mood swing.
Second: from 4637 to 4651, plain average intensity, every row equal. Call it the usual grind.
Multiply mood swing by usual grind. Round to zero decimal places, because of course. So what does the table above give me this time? 24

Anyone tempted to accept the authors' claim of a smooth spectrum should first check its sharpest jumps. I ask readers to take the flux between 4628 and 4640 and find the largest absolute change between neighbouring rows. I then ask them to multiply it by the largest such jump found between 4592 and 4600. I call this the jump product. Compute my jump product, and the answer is 0.21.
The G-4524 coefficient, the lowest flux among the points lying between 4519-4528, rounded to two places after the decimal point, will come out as 12.78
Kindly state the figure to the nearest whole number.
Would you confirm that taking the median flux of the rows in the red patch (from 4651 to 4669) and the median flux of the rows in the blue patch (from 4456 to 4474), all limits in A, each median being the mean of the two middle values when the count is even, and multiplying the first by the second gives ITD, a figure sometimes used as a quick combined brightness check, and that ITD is 181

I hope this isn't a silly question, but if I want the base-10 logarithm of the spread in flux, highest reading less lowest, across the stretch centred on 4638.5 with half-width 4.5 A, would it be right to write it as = -0.11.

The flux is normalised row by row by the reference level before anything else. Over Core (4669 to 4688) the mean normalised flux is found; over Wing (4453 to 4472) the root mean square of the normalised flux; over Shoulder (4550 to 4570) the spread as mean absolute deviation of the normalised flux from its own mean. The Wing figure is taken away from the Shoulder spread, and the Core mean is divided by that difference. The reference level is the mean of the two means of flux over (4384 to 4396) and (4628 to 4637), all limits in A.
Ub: -0.94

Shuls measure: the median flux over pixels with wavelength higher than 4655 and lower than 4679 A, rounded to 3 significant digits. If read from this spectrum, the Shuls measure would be 13.1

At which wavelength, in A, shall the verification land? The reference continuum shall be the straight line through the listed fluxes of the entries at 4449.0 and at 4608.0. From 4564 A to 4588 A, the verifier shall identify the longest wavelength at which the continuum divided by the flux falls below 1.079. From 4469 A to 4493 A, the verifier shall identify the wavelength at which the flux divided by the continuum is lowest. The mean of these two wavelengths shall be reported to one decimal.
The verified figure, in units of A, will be 4530.0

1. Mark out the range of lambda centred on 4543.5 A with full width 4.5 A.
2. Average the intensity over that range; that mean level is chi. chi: 12.7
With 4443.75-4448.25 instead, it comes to 14.4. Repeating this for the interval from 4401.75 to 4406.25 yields 12.9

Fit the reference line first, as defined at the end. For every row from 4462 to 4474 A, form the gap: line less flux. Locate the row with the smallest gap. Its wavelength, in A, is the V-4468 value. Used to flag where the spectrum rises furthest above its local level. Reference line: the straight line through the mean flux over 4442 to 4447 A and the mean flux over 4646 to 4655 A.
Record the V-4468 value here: 4470.0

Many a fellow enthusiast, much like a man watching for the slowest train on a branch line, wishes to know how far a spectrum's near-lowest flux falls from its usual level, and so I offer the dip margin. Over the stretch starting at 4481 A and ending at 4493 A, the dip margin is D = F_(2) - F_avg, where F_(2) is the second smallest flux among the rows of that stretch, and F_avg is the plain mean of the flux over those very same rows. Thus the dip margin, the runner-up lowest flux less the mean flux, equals -0.8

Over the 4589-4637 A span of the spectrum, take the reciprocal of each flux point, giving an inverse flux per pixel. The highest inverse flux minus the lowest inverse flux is 0.017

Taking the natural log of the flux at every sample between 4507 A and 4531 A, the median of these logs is 2.56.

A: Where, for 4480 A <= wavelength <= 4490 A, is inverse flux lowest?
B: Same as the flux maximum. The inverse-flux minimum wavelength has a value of 4483.5 A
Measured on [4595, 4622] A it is 4615.5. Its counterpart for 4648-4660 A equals 4657.5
